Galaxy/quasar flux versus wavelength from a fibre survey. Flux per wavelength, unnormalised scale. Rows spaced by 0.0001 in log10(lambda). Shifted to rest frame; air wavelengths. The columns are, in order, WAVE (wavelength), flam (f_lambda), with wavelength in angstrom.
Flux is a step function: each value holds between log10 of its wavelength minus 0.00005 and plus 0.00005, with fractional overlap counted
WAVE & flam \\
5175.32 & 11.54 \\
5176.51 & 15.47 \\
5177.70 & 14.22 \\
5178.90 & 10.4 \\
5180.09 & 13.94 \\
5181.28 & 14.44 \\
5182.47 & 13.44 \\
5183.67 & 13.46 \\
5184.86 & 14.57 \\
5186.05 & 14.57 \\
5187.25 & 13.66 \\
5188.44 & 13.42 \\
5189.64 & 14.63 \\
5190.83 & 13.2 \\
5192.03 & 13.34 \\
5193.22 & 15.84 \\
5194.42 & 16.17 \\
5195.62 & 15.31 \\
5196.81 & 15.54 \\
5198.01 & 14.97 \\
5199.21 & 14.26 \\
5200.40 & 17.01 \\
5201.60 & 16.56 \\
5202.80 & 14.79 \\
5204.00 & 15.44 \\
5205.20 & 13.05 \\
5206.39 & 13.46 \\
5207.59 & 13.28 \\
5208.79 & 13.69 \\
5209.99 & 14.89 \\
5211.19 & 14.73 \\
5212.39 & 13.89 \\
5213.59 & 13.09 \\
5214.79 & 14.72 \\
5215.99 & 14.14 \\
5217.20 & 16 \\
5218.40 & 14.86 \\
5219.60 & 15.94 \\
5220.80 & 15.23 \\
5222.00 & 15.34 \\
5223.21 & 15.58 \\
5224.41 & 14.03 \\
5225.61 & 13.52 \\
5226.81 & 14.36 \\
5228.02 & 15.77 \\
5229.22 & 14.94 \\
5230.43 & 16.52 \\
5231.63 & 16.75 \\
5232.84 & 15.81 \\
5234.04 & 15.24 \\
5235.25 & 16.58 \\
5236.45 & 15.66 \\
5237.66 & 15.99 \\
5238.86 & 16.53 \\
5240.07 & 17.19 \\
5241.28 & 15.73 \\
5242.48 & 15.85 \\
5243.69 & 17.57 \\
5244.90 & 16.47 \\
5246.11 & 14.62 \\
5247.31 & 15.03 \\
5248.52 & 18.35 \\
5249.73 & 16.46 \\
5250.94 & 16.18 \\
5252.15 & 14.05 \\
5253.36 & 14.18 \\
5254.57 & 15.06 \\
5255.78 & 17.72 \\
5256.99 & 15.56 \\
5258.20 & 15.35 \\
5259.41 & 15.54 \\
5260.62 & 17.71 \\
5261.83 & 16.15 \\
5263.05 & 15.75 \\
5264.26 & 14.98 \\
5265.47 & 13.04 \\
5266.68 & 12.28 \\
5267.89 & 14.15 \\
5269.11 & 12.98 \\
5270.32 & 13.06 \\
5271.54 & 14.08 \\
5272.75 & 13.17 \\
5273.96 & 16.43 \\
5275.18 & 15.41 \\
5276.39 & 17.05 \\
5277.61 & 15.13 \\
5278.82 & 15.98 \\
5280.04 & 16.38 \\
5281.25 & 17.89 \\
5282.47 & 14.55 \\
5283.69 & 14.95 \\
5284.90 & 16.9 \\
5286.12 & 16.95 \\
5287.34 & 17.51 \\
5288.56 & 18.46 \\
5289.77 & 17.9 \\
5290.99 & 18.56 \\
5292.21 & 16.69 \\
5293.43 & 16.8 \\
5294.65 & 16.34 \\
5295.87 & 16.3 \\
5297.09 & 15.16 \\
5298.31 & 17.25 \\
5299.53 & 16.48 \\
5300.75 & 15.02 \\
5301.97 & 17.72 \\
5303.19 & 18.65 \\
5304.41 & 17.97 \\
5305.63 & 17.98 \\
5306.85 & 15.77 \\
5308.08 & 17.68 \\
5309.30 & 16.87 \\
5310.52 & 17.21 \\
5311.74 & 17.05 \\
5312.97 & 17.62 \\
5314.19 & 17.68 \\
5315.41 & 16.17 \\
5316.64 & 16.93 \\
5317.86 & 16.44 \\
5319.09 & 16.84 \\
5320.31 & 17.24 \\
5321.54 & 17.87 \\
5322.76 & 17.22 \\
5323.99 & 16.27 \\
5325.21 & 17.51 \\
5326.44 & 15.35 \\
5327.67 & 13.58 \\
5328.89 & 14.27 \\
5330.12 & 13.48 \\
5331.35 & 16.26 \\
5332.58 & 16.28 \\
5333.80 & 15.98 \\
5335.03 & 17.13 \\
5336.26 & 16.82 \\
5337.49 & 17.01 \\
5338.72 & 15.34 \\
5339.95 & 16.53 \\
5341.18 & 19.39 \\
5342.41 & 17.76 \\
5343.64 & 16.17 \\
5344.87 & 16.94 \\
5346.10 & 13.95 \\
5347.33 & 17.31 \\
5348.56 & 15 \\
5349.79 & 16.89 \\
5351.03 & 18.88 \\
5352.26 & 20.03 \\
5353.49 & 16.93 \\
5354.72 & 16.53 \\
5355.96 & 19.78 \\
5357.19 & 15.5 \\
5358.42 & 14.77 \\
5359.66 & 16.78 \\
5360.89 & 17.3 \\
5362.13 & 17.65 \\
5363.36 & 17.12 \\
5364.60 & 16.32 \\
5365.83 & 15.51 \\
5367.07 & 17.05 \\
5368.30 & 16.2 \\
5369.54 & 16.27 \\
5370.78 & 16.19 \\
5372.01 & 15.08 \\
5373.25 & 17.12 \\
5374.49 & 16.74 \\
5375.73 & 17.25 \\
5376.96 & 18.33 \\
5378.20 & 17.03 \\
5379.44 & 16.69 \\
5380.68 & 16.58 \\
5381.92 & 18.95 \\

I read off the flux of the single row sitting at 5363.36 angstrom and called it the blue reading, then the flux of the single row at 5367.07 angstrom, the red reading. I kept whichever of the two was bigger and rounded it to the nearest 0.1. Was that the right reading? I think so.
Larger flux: 17.1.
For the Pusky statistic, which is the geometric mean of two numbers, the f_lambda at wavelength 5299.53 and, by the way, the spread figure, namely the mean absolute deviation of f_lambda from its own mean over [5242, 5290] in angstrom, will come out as 4.65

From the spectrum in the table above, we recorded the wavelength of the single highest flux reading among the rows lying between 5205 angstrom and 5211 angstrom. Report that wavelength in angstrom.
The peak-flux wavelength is 5209.99 angstrom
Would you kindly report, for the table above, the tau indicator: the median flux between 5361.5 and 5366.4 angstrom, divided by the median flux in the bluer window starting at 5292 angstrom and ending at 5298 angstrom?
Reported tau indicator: 1.02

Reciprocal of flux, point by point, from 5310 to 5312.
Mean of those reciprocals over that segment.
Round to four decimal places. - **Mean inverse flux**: 0.0584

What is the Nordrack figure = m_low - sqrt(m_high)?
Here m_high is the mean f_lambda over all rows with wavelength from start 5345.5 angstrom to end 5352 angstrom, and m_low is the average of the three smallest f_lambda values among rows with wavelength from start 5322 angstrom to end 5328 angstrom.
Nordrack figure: 11.0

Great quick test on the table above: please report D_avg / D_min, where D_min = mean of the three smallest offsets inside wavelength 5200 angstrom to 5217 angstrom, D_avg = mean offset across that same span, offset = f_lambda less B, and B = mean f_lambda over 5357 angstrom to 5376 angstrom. 0.6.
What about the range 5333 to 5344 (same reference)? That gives -0.8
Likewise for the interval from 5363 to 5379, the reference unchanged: -0.2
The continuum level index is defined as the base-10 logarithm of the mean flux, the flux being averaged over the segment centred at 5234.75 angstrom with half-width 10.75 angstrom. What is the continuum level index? 1.199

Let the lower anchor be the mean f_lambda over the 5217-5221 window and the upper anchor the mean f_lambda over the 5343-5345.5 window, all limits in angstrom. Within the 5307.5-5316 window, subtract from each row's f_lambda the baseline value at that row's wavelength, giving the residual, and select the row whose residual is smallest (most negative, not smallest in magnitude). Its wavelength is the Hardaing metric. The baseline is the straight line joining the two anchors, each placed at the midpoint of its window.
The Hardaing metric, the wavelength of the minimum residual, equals 5315.41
